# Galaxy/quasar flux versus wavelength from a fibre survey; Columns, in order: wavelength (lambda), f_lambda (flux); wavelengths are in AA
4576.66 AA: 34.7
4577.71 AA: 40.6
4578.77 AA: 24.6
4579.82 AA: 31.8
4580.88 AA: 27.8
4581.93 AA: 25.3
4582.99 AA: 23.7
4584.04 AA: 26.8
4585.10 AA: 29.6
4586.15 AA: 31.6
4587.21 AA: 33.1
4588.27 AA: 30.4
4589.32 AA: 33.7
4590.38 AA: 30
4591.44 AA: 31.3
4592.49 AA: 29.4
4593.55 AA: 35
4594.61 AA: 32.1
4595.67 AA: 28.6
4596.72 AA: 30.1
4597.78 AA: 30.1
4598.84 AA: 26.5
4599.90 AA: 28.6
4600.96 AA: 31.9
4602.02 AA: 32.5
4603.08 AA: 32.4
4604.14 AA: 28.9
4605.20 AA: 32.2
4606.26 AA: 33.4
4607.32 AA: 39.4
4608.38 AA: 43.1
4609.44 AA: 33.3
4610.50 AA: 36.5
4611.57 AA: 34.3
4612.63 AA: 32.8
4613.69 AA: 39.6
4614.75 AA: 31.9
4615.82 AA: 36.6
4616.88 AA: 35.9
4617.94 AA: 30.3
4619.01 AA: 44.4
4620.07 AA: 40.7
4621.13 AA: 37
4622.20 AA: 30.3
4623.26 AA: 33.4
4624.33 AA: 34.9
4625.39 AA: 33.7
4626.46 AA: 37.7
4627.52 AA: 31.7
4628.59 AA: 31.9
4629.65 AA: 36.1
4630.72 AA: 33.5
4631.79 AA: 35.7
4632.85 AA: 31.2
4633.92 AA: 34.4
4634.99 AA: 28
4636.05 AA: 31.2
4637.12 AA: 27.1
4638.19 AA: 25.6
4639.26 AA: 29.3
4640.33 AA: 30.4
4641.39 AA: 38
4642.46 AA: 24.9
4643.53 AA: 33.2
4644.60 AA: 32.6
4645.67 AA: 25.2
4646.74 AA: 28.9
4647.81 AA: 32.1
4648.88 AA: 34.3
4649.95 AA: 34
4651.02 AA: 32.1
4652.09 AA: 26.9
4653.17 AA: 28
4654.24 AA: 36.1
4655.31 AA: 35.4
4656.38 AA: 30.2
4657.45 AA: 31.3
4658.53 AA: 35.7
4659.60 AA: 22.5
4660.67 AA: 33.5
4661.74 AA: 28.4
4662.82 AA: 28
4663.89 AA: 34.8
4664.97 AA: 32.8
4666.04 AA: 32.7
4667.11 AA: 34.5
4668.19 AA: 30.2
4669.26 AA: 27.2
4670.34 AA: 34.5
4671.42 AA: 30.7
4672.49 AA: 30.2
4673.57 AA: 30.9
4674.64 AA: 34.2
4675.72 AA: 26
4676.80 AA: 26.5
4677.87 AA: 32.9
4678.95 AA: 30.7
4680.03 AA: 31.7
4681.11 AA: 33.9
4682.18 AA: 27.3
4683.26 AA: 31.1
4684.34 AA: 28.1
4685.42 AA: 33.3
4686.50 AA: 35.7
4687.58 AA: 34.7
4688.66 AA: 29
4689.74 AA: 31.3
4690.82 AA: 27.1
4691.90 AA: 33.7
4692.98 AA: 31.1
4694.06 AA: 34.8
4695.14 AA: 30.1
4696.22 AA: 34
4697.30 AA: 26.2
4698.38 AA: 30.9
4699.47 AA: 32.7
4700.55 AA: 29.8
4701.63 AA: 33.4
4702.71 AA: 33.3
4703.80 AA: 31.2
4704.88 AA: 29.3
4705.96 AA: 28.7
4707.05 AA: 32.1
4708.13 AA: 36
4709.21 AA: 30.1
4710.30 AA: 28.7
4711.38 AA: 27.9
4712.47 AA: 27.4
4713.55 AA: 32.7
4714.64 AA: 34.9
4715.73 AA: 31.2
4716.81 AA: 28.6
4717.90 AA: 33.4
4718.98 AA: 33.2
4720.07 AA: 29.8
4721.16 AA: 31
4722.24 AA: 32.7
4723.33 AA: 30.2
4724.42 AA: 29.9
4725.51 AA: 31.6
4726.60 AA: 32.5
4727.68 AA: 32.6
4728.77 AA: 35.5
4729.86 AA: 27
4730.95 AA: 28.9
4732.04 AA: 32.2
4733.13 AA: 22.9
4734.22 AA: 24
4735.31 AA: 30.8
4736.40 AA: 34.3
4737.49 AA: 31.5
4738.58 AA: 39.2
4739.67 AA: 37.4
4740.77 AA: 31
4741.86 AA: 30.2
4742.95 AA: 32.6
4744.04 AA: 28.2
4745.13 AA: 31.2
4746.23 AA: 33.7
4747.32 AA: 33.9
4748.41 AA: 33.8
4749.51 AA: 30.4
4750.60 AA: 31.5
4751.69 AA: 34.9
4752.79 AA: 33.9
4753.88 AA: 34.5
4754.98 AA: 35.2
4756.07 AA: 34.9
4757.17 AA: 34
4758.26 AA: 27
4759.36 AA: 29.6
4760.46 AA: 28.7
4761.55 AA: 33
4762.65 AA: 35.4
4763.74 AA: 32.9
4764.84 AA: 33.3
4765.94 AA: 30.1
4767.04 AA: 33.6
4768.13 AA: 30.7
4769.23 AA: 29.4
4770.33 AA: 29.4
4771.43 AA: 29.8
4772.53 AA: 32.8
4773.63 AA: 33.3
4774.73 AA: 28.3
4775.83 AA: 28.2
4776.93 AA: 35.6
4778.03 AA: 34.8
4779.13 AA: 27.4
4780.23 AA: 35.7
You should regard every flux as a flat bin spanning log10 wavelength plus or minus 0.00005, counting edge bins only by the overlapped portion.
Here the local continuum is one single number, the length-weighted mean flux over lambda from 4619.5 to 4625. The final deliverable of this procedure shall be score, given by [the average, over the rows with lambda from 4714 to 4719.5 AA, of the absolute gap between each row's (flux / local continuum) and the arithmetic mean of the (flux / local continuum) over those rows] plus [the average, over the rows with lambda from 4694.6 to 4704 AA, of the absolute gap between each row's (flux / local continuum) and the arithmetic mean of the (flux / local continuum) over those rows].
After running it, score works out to 0.105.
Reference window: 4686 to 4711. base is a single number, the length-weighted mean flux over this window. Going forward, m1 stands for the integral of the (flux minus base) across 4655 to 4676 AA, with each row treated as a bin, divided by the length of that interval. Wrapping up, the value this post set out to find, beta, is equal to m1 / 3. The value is -0.08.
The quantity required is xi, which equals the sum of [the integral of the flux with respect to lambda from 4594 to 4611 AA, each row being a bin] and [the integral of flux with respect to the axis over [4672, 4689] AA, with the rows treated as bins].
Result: 1080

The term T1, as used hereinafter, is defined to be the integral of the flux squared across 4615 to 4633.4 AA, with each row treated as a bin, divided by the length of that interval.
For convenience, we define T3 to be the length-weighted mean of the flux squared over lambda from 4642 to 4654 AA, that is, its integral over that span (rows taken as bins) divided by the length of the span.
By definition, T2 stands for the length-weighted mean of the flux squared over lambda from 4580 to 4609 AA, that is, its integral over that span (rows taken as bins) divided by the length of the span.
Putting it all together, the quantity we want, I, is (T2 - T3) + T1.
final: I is 1279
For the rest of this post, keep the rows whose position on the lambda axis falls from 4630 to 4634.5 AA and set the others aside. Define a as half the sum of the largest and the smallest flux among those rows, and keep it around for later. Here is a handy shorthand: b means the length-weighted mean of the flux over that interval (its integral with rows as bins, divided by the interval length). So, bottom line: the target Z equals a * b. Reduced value 1127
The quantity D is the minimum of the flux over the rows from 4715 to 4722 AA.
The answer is 28.6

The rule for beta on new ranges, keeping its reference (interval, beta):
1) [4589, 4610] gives 0.22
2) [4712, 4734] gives -0.21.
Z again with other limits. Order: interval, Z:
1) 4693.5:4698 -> 955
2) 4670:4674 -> 1017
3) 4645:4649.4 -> 898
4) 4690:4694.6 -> 980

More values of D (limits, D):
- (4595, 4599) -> 26.5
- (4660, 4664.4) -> 28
